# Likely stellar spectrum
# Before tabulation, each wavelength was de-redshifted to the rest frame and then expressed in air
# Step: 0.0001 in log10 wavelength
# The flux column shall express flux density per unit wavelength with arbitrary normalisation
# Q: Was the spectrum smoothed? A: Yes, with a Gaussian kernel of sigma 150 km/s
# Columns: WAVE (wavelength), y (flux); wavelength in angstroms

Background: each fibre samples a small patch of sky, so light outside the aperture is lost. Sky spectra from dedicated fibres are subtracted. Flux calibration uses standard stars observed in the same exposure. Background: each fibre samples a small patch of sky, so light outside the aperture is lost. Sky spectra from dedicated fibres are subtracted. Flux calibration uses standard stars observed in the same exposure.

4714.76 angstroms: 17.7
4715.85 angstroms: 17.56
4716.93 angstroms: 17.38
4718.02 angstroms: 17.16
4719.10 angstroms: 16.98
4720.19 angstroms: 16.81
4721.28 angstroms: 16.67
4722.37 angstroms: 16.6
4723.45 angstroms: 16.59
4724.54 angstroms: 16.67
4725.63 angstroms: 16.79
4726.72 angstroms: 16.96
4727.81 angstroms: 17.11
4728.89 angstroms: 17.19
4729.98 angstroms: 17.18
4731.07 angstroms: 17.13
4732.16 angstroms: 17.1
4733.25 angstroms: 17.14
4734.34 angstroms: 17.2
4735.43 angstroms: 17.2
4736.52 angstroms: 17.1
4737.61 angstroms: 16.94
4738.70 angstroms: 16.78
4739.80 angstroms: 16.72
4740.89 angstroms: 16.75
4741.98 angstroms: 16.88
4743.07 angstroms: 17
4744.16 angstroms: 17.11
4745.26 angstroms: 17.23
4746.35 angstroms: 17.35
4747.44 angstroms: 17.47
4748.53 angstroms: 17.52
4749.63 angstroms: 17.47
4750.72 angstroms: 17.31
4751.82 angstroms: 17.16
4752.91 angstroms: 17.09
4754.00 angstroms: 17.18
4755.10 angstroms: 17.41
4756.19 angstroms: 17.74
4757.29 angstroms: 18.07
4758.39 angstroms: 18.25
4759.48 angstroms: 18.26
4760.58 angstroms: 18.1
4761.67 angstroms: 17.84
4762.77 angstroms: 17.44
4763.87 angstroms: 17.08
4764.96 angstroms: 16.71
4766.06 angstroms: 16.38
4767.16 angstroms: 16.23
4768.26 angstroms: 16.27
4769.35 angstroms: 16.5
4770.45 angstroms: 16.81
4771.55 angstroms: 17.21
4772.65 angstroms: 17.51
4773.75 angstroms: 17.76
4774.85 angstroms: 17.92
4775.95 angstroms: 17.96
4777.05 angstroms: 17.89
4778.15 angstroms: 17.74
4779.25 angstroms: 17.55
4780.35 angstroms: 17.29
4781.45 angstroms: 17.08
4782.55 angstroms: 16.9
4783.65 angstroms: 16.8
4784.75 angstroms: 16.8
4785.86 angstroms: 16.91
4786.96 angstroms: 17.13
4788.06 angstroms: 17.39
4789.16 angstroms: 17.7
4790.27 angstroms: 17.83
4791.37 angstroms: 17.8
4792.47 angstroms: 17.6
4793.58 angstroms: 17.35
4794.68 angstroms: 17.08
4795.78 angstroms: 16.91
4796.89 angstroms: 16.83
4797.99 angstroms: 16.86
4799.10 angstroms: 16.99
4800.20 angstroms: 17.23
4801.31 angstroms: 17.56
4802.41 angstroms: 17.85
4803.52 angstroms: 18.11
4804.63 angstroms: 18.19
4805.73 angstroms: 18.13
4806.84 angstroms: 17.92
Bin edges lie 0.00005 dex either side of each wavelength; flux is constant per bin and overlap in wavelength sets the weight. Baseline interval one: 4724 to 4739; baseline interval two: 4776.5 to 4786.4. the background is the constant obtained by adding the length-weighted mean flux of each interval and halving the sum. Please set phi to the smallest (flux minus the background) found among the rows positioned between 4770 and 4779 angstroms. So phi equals -0.32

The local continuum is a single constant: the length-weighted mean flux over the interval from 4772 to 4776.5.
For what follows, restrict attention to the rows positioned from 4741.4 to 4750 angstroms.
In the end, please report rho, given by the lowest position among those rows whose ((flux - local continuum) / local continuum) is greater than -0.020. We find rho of 4747.44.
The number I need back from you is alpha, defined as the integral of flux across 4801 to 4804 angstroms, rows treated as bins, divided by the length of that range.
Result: 17.9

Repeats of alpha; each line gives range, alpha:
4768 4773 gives 16.9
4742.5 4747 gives 17.2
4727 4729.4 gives 17.2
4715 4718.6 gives 17.4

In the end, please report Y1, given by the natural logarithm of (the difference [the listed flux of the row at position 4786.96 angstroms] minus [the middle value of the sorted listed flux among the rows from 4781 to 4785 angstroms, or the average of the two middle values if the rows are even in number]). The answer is -1.3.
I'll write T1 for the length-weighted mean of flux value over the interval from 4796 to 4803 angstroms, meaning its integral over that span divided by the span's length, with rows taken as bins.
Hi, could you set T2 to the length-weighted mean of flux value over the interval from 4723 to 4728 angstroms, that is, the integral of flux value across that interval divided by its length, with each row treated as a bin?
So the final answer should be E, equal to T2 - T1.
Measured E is -0.4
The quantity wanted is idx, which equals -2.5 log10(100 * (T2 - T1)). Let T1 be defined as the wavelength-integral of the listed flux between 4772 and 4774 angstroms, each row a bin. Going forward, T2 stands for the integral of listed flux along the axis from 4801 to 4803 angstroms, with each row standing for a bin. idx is -3.8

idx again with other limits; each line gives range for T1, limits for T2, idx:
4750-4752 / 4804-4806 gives -5.7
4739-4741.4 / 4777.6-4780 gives -5.9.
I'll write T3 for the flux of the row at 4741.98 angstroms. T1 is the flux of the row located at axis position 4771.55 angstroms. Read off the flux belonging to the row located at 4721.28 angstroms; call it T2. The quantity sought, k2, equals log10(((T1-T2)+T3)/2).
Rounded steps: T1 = 17.21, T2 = 16.67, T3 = 16.88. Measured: 0.940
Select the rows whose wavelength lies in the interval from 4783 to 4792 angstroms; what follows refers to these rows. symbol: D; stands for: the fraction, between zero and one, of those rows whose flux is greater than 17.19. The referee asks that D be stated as 0.50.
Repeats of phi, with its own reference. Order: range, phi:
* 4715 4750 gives -0.54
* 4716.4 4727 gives -0.54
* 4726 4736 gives -0.17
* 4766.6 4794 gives -0.90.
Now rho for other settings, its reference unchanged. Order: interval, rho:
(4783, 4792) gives 4789.16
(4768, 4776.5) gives 4772.65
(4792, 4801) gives 4792.47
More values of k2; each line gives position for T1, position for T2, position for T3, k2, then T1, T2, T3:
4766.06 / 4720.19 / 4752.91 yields 0.921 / 16.38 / 16.81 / 17.09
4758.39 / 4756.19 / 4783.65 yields 0.937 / 18.25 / 17.74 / 16.8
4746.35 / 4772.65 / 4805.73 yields 0.954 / 17.35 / 17.51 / 18.13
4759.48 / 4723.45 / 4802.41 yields 0.989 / 18.26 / 16.59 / 17.85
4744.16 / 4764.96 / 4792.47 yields 0.954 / 17.11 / 16.71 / 17.6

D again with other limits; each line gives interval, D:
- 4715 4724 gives 0.25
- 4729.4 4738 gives 0.25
